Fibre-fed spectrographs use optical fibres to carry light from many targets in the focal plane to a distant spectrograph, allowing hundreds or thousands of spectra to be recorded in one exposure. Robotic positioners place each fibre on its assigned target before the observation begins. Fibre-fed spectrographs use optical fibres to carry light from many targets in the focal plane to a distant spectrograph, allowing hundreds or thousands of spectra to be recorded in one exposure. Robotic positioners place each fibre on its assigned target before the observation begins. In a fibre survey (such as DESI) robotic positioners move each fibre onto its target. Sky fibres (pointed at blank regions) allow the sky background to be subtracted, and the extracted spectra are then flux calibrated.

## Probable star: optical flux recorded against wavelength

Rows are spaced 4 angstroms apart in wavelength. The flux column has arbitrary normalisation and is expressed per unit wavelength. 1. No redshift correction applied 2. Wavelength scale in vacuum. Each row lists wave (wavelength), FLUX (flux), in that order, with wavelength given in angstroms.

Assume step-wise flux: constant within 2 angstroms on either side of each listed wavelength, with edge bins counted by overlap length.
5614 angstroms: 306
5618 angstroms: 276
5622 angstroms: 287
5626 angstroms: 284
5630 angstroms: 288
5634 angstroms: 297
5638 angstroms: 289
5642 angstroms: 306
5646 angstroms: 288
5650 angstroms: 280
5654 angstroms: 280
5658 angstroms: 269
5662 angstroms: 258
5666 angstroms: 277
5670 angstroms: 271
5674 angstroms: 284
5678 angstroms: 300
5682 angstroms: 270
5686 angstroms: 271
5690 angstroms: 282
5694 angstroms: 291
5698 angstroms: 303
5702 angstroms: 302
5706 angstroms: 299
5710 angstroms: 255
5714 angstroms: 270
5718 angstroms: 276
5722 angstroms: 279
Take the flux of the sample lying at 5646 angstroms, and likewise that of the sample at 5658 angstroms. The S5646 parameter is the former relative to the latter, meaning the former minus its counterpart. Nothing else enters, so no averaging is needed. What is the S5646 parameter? 19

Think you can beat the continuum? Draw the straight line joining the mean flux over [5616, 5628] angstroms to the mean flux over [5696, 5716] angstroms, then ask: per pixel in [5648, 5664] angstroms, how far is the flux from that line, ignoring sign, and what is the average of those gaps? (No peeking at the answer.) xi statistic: 12.0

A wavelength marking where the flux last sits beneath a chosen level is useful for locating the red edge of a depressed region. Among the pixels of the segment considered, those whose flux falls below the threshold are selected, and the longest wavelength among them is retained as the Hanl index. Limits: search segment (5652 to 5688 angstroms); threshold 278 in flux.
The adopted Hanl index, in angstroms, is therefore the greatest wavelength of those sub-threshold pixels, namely 5686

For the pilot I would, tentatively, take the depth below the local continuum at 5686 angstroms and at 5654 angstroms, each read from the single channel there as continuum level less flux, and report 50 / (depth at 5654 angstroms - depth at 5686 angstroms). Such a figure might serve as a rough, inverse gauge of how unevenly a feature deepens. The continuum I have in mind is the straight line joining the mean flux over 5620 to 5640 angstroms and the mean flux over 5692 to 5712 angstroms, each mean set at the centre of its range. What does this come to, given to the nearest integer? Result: -5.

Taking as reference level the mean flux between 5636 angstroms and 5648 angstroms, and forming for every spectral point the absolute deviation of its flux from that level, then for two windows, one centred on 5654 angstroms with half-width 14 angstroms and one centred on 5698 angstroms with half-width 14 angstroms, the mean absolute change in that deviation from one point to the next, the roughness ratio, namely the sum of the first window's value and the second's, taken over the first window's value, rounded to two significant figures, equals 2.2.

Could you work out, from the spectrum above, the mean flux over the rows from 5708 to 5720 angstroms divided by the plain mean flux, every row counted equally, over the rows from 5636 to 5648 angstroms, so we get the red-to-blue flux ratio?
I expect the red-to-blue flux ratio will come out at 0.91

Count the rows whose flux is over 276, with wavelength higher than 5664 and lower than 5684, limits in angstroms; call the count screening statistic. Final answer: 3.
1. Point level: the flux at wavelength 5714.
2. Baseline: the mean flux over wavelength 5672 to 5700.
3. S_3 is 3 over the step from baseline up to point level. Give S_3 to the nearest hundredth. -0.19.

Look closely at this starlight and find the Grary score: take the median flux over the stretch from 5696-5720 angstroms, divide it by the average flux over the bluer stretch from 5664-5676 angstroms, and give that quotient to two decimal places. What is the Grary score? 1.04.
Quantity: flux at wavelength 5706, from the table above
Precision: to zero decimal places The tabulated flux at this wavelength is 299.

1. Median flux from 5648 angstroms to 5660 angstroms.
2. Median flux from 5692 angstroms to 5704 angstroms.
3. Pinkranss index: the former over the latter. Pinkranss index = 0.927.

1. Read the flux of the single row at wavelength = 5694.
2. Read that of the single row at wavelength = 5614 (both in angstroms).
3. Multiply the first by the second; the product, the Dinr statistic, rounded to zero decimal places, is 89046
